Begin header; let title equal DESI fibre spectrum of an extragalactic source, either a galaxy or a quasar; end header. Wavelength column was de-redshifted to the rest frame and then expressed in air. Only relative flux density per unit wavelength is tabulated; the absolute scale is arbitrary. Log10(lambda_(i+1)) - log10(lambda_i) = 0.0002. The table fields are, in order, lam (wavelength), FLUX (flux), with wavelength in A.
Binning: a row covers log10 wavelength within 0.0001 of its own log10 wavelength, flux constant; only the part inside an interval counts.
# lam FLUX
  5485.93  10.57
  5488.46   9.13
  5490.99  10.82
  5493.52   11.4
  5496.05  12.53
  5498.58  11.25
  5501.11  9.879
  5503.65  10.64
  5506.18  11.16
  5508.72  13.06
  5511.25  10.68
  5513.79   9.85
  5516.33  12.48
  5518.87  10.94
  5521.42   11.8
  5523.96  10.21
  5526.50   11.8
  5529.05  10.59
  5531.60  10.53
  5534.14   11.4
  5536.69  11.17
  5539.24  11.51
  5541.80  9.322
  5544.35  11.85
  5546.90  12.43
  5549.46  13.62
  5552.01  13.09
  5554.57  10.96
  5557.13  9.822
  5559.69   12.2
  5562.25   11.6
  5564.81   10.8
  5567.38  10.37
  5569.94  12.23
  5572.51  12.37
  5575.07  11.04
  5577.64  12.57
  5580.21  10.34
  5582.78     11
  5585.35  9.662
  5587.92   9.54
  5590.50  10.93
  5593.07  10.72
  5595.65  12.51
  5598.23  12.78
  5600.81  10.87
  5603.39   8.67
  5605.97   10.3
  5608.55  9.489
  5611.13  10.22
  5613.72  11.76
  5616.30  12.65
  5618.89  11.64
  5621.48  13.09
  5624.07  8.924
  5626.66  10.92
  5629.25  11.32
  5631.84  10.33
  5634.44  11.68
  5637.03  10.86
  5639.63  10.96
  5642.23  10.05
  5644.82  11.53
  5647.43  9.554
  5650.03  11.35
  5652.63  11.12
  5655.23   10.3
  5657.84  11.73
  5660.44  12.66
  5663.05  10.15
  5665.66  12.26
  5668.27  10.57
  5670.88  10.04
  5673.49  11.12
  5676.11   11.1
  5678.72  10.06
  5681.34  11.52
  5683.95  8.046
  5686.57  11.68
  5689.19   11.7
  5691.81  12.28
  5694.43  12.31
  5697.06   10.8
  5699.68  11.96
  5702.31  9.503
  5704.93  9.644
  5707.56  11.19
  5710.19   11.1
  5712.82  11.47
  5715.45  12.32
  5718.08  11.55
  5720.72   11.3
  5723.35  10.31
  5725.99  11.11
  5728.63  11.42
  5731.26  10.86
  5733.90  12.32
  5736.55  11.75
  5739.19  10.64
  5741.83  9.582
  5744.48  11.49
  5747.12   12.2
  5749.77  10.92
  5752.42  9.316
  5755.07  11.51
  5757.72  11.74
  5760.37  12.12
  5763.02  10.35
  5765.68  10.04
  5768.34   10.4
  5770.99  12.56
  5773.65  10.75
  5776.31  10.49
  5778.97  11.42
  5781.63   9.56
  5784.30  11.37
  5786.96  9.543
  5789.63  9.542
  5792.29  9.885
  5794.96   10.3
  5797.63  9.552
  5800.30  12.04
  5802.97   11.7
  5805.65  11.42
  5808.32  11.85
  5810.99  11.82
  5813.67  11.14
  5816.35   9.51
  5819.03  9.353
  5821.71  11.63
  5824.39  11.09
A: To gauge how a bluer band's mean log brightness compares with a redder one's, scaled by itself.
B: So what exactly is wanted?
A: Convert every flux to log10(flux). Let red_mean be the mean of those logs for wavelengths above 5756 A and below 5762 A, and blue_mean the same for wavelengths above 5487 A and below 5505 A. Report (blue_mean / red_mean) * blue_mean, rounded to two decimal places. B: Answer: 0.99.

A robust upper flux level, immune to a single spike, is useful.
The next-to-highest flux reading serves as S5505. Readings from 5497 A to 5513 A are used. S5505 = 11.25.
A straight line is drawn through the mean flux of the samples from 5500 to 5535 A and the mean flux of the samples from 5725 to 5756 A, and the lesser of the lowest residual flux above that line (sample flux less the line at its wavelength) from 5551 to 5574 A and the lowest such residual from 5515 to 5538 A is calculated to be -1.3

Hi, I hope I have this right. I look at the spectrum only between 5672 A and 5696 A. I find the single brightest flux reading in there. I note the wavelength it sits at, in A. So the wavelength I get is 5694.43 A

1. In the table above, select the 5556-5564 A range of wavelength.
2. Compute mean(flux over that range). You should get 11.2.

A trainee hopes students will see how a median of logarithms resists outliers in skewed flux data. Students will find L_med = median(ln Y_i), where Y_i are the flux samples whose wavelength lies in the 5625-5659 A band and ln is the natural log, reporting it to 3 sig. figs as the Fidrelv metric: 2.39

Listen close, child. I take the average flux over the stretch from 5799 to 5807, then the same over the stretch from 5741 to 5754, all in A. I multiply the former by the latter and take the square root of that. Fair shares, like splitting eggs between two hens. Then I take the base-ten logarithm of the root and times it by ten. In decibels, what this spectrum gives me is 10.5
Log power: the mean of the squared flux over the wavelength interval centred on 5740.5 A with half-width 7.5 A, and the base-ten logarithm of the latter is 2.11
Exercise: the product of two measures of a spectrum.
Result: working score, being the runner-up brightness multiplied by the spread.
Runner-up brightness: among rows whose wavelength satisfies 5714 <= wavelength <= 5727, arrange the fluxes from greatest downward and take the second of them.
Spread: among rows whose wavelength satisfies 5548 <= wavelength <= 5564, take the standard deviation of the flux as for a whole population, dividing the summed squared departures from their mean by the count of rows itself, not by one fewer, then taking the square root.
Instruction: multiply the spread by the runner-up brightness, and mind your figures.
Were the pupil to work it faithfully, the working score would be 14.7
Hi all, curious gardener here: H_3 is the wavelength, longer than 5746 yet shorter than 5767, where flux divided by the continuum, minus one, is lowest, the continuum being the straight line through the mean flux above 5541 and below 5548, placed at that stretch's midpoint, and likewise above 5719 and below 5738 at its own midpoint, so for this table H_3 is 5752.42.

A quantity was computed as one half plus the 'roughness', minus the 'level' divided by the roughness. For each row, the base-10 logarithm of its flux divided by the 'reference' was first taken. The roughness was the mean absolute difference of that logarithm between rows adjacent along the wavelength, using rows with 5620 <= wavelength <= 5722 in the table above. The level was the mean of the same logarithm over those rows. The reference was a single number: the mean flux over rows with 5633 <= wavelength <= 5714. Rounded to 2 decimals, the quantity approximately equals 0.55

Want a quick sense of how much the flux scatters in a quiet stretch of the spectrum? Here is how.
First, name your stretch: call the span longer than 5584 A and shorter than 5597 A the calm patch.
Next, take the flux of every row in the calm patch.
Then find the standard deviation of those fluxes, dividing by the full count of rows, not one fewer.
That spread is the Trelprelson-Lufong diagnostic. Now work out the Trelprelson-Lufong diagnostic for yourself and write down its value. 1.07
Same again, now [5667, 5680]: 0.47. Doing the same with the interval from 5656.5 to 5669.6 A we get 0.97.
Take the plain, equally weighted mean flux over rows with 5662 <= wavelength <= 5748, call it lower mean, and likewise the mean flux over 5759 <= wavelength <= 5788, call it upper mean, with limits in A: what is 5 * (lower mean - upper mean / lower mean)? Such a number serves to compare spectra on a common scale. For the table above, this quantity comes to 50.5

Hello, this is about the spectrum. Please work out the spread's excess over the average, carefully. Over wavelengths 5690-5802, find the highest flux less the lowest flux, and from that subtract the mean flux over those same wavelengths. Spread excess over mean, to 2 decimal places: -7.72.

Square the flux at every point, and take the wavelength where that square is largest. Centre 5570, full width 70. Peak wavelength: 5549.46 A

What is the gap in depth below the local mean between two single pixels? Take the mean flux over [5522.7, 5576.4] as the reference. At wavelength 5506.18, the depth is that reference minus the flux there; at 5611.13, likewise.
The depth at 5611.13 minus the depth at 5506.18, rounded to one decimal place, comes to 0.9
